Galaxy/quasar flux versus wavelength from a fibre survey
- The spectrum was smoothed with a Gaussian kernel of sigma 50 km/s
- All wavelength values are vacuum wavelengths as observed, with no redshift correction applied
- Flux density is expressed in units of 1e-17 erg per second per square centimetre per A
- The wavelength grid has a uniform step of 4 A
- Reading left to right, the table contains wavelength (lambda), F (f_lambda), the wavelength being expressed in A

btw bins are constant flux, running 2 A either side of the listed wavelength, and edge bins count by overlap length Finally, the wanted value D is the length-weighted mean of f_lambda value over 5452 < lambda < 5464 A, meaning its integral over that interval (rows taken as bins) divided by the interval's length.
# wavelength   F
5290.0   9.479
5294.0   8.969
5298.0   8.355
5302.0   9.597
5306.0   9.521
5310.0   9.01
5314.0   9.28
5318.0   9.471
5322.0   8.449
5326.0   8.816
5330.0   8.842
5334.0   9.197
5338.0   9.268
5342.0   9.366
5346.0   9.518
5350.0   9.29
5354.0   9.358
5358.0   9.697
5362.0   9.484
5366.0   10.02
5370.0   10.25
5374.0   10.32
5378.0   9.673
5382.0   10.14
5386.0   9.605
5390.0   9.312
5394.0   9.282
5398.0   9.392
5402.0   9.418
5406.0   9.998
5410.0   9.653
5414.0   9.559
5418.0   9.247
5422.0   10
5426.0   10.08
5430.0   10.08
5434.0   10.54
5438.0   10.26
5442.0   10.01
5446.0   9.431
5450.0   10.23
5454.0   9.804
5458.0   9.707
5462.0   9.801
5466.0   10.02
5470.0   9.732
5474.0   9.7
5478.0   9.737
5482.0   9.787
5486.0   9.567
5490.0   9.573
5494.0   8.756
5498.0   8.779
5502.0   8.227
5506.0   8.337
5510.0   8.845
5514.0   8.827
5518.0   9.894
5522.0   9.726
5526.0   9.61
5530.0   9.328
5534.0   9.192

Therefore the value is 9.8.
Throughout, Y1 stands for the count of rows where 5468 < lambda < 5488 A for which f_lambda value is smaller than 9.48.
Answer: 0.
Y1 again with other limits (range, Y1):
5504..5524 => 3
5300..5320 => 3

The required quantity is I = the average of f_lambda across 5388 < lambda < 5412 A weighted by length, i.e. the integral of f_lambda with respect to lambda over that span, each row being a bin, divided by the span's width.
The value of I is 9.5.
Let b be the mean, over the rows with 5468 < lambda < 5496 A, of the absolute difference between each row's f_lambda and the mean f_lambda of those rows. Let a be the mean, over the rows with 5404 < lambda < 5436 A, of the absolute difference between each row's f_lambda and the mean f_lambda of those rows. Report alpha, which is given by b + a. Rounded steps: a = 0.31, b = 0.23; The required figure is 0.5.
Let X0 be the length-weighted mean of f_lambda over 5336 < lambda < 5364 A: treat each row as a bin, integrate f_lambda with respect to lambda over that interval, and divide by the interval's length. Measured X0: 9.43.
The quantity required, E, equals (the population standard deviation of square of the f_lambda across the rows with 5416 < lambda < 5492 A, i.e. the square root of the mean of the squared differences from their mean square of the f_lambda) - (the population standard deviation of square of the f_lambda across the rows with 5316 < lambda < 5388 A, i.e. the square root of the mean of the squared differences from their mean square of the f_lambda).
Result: -3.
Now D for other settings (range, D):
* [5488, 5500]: 9.0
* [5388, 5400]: 9.3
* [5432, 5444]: 10.3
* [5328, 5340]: 9.1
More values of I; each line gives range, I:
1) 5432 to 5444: 10.3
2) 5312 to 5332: 9.0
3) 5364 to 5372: 10.1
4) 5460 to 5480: 9.8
